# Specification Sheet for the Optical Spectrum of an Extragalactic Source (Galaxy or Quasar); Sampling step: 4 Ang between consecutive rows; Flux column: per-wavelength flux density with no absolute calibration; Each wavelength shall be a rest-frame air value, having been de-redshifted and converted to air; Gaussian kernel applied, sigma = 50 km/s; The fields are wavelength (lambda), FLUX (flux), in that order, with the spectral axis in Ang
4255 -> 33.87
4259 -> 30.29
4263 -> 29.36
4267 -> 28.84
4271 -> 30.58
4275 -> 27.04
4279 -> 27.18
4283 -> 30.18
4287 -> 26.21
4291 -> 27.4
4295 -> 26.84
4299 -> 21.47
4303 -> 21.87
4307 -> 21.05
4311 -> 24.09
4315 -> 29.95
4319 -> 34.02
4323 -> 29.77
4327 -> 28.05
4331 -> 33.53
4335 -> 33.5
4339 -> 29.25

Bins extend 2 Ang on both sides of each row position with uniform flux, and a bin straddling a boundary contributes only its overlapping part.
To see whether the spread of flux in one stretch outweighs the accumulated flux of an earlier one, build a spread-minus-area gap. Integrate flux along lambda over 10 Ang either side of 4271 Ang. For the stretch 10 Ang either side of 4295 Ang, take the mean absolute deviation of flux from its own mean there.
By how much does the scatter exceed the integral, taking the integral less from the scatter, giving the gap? -570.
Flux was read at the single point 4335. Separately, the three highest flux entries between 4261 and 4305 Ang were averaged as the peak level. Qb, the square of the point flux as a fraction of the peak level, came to 1.24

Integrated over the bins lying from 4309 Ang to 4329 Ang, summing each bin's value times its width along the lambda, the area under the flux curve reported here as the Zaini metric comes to 584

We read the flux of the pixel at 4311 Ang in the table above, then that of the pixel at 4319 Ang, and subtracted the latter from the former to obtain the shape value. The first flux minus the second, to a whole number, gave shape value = -10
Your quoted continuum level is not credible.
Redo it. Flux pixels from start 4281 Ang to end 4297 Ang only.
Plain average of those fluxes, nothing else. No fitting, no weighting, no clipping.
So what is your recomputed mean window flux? 27.7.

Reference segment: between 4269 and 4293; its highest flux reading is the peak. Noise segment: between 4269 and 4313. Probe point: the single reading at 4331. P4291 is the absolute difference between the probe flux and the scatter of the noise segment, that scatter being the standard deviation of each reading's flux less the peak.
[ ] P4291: 30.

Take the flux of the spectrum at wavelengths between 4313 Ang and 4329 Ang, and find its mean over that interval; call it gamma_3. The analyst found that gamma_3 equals 30.4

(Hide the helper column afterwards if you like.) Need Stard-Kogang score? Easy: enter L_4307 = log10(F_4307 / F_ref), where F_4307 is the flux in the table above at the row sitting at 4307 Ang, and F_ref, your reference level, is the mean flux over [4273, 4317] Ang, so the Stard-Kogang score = -0.09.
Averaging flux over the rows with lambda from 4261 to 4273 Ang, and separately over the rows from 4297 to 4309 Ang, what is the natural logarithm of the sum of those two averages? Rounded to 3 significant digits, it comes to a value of 3.93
